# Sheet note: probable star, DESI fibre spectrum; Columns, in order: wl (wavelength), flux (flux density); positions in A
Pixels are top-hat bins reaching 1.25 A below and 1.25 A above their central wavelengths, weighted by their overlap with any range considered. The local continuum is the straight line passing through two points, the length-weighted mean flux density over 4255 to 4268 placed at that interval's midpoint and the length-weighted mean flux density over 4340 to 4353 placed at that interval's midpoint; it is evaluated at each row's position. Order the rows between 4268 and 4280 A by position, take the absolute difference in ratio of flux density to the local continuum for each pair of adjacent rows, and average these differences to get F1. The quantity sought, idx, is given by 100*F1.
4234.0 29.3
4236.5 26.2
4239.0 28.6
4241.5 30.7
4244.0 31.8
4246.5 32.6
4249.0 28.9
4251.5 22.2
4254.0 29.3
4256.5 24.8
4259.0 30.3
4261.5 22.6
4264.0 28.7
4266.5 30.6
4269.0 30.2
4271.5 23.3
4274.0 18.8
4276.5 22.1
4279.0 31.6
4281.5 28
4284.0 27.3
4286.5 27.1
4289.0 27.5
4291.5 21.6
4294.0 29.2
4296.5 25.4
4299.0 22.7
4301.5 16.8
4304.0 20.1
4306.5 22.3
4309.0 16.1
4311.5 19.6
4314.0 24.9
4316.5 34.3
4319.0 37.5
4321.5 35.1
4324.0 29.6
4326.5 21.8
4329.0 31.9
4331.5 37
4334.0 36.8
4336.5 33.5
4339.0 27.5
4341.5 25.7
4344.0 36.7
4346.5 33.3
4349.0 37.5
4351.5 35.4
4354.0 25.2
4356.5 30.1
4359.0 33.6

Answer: 21.3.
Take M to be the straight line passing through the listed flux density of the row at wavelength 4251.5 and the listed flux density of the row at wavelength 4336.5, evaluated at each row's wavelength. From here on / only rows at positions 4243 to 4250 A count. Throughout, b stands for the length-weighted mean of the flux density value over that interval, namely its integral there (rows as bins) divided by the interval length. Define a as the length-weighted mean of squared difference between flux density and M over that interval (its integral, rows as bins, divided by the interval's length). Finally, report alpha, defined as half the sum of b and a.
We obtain 63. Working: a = 96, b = 31.2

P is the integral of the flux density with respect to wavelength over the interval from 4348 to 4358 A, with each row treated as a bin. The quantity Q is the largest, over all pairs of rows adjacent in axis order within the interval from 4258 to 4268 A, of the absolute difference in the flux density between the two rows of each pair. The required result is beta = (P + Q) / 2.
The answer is 164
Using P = 320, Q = 7.7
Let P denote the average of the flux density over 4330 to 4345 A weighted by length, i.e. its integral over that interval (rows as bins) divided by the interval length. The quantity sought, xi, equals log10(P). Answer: 1.52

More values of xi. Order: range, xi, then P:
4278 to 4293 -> 1.43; 27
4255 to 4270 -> 1.44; 28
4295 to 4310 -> 1.32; 21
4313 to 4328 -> 1.49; 31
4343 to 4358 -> 1.52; 33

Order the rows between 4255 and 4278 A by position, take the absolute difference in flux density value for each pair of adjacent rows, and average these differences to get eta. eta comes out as 4.5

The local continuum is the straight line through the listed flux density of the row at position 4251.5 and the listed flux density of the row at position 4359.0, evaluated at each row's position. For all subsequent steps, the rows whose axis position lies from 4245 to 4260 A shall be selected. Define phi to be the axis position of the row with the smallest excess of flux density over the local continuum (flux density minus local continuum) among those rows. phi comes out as 4251.5 A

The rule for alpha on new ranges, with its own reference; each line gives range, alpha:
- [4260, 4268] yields 25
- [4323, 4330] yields 34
